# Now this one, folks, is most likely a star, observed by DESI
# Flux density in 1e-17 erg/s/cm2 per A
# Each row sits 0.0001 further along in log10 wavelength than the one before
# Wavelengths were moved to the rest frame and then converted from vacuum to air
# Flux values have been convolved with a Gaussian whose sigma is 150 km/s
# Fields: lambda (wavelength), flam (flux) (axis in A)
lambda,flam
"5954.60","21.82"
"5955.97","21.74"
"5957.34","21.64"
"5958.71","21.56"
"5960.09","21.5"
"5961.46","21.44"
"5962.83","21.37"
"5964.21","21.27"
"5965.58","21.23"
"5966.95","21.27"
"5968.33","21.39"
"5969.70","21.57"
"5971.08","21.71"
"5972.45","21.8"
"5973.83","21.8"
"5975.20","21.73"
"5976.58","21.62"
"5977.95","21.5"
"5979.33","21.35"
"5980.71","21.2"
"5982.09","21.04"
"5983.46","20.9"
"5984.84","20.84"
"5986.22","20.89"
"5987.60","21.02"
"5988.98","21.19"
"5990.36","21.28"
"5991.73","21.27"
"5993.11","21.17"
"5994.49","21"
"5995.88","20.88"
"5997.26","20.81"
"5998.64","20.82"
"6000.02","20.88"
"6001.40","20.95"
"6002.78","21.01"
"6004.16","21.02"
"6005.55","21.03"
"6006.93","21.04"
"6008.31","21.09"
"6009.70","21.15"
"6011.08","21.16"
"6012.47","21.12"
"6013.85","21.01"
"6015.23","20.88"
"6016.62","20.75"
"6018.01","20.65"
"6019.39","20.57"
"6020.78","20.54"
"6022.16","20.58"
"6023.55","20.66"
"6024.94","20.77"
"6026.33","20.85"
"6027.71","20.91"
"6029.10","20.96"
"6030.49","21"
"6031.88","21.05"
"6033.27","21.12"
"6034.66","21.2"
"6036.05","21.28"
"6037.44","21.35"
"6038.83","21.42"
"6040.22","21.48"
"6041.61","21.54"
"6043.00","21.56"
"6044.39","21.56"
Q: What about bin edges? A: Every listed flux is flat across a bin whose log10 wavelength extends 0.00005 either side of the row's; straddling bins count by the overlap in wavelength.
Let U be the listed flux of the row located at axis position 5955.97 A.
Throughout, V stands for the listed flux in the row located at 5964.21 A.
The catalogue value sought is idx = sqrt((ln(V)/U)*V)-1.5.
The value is 0.23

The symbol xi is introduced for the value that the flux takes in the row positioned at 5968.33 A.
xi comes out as 21.39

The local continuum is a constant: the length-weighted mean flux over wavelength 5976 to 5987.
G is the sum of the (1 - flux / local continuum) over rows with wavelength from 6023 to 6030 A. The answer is 0.078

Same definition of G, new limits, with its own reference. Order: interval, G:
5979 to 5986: 0.022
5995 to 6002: 0.069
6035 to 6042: -0.060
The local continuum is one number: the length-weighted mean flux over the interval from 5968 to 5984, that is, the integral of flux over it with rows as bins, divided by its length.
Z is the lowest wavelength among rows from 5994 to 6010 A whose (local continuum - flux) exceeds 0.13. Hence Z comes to 5994.49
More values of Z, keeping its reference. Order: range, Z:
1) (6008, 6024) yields 6008.31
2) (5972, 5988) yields 5979.33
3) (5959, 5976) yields 5964.21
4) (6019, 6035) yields 6019.39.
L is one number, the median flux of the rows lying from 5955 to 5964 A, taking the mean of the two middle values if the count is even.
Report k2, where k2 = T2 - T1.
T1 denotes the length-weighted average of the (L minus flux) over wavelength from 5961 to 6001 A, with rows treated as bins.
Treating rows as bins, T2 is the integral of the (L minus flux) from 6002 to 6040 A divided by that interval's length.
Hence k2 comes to 0.27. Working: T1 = 0.28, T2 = 0.55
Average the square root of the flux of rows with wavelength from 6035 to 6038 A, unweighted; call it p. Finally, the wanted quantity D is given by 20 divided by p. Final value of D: 4.33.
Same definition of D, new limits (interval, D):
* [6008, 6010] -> 4.35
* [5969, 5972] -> 4.30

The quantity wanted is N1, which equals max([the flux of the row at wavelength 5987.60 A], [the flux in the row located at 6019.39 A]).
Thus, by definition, 21.0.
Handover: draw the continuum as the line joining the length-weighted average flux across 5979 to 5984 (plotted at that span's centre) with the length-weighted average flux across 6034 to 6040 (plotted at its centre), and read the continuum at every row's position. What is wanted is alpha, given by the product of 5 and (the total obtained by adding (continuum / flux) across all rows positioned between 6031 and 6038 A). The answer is 25.1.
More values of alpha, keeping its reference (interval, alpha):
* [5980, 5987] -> 25.2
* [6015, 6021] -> 25.7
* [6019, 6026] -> 25.8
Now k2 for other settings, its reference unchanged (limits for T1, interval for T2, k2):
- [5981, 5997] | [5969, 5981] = -0.56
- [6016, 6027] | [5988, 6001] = -0.36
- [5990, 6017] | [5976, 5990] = -0.14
